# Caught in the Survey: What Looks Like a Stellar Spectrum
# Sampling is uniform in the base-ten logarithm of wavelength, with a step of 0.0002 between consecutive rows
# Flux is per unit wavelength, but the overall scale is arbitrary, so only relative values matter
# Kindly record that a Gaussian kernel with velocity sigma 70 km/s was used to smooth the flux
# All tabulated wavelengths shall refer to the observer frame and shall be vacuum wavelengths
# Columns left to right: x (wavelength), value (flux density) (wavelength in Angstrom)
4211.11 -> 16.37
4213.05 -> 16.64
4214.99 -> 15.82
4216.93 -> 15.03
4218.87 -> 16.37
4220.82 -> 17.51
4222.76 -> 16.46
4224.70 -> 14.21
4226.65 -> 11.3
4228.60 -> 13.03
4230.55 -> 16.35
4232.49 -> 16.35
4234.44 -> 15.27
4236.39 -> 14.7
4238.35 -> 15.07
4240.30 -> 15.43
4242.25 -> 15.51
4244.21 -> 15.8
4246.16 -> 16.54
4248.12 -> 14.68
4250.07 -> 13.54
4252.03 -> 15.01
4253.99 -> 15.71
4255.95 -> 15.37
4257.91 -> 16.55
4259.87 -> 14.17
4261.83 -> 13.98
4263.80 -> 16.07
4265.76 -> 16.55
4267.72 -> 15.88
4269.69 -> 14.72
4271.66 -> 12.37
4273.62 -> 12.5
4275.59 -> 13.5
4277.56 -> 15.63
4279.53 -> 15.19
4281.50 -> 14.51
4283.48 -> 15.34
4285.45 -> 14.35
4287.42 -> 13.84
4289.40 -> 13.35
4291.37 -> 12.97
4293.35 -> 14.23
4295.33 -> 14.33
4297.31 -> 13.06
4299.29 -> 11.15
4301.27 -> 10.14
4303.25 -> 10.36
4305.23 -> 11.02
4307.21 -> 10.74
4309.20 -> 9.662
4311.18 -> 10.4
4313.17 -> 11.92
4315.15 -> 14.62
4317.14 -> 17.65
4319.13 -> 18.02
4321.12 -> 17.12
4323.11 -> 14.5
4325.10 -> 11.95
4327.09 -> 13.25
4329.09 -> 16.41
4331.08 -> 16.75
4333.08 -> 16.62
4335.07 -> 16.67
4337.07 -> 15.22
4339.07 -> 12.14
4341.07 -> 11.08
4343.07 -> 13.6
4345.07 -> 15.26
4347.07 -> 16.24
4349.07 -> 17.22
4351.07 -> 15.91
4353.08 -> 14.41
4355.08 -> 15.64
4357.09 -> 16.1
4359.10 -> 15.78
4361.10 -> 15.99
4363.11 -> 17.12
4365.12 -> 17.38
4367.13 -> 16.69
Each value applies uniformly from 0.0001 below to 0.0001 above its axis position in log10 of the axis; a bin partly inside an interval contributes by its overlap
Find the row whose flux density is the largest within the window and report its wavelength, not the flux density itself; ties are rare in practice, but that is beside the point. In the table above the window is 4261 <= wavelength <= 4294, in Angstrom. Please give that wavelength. 4265.76 Angstrom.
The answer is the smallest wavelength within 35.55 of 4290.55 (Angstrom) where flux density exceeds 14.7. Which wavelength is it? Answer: 4255.95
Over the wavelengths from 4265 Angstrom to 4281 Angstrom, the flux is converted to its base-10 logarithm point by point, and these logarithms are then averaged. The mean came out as 1.16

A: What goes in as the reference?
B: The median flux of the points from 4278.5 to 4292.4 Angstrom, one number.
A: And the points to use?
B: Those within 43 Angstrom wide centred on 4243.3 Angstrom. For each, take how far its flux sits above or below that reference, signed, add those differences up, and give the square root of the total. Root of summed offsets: 3.92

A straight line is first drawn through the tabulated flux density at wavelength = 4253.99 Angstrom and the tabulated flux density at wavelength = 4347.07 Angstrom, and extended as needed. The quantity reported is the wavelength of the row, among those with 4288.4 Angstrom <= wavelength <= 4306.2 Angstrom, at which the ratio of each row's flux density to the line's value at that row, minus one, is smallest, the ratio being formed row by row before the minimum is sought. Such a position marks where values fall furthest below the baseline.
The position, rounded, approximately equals 4301.27 Angstrom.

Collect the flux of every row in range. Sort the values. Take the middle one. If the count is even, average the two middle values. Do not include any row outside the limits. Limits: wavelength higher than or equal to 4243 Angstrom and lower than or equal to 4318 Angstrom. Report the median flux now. 14.3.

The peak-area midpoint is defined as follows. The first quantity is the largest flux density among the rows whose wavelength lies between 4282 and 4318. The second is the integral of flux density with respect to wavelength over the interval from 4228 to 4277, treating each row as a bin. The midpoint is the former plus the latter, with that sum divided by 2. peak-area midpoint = 376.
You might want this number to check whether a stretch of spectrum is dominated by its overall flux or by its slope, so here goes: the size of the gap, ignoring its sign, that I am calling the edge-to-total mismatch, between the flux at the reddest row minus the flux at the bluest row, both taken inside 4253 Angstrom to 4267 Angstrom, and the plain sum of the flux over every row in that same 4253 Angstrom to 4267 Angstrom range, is 108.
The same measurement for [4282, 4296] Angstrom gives 99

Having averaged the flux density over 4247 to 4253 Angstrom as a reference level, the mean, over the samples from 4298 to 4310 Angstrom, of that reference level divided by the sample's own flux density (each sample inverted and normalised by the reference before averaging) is 1.37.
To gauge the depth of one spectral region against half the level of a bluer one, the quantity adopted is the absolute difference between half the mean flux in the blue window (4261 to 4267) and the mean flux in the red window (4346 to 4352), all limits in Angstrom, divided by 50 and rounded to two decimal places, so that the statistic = 0.17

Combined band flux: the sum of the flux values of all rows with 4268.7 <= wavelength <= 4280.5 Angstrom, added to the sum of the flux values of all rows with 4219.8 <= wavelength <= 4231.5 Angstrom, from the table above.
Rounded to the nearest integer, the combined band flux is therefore 173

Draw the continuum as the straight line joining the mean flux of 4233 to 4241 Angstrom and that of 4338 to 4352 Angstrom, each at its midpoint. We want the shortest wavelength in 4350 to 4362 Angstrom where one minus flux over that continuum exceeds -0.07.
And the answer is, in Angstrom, 4353.08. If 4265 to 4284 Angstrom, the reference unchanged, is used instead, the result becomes 4267.72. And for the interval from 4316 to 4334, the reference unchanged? 4323.11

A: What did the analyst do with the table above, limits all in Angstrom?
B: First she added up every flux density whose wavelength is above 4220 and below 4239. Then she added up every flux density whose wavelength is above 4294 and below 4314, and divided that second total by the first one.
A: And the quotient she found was 0.75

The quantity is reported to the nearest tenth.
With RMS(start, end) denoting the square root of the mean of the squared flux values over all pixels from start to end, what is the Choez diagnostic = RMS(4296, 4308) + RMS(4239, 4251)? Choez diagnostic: 26.4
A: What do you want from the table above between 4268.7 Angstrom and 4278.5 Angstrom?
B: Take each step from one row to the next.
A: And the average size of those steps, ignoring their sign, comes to 1.4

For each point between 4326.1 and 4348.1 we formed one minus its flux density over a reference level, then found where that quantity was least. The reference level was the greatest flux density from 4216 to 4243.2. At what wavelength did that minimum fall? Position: 4331.08 Angstrom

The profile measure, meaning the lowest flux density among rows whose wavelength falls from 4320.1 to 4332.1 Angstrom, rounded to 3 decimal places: 11.950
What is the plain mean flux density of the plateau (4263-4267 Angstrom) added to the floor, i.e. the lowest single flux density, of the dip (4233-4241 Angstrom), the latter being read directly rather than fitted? 31.0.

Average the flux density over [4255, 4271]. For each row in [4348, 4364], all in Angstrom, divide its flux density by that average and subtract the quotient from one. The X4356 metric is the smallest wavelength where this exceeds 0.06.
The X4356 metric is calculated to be 4353.08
